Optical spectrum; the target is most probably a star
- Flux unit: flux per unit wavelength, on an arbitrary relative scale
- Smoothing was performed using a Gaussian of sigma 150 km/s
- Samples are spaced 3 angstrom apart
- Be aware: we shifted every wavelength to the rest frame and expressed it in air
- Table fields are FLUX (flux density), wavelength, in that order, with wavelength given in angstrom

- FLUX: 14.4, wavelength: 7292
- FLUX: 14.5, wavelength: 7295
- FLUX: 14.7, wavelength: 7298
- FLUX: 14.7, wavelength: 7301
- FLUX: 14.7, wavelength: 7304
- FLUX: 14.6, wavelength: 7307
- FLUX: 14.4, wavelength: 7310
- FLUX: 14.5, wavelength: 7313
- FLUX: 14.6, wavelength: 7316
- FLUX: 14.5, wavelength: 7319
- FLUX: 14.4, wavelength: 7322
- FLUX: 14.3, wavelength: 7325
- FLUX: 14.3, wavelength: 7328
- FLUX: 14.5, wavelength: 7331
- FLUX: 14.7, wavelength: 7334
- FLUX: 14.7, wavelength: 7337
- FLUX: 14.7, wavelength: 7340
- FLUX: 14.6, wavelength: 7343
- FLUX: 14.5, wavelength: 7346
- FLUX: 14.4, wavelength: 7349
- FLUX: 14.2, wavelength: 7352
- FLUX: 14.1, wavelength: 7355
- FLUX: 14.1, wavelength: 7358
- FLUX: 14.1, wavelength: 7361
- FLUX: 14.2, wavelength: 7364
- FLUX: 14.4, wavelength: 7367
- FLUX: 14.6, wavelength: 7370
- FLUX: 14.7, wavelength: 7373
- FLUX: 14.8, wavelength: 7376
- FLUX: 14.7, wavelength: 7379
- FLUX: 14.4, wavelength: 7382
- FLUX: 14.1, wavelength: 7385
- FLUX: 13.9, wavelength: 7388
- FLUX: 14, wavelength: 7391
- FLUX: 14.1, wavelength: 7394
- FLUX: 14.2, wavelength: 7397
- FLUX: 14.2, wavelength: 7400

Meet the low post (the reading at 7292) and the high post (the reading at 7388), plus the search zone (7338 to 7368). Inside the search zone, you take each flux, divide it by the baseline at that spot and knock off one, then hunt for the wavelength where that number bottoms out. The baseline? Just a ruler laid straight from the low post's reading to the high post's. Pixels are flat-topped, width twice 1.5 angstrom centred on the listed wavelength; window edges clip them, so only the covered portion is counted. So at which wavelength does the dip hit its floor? 7355 angstrom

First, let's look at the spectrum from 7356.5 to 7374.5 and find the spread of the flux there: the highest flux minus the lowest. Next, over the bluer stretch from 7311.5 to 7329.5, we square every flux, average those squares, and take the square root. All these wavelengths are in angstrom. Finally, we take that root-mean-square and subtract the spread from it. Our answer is 13.8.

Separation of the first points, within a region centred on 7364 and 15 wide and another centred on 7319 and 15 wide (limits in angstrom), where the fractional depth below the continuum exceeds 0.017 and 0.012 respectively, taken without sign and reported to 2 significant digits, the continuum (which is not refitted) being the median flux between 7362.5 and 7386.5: 33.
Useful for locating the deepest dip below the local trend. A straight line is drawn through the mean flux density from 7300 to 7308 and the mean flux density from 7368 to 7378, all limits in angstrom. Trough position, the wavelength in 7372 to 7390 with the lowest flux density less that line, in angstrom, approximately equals 7388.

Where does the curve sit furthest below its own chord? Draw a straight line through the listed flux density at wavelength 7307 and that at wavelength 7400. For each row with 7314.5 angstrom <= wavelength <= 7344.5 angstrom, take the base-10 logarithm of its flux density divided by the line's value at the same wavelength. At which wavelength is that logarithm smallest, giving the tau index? 7325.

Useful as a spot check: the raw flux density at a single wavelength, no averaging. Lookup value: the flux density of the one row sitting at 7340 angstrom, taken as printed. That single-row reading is 14.7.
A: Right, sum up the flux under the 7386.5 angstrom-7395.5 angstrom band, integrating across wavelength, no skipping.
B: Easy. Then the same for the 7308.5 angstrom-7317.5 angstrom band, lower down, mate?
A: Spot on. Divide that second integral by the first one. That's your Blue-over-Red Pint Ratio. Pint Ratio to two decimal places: 1.04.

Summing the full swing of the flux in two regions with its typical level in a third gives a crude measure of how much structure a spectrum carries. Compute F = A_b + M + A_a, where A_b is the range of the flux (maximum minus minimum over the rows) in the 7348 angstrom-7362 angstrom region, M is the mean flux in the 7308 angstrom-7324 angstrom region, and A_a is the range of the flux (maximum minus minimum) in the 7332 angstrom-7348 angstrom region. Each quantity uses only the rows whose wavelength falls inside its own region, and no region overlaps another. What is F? 15.0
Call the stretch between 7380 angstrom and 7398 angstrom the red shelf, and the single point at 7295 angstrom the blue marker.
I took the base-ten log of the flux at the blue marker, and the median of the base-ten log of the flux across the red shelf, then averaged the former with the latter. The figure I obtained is 1.155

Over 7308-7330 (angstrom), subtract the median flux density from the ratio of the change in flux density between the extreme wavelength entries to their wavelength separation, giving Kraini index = -14.41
